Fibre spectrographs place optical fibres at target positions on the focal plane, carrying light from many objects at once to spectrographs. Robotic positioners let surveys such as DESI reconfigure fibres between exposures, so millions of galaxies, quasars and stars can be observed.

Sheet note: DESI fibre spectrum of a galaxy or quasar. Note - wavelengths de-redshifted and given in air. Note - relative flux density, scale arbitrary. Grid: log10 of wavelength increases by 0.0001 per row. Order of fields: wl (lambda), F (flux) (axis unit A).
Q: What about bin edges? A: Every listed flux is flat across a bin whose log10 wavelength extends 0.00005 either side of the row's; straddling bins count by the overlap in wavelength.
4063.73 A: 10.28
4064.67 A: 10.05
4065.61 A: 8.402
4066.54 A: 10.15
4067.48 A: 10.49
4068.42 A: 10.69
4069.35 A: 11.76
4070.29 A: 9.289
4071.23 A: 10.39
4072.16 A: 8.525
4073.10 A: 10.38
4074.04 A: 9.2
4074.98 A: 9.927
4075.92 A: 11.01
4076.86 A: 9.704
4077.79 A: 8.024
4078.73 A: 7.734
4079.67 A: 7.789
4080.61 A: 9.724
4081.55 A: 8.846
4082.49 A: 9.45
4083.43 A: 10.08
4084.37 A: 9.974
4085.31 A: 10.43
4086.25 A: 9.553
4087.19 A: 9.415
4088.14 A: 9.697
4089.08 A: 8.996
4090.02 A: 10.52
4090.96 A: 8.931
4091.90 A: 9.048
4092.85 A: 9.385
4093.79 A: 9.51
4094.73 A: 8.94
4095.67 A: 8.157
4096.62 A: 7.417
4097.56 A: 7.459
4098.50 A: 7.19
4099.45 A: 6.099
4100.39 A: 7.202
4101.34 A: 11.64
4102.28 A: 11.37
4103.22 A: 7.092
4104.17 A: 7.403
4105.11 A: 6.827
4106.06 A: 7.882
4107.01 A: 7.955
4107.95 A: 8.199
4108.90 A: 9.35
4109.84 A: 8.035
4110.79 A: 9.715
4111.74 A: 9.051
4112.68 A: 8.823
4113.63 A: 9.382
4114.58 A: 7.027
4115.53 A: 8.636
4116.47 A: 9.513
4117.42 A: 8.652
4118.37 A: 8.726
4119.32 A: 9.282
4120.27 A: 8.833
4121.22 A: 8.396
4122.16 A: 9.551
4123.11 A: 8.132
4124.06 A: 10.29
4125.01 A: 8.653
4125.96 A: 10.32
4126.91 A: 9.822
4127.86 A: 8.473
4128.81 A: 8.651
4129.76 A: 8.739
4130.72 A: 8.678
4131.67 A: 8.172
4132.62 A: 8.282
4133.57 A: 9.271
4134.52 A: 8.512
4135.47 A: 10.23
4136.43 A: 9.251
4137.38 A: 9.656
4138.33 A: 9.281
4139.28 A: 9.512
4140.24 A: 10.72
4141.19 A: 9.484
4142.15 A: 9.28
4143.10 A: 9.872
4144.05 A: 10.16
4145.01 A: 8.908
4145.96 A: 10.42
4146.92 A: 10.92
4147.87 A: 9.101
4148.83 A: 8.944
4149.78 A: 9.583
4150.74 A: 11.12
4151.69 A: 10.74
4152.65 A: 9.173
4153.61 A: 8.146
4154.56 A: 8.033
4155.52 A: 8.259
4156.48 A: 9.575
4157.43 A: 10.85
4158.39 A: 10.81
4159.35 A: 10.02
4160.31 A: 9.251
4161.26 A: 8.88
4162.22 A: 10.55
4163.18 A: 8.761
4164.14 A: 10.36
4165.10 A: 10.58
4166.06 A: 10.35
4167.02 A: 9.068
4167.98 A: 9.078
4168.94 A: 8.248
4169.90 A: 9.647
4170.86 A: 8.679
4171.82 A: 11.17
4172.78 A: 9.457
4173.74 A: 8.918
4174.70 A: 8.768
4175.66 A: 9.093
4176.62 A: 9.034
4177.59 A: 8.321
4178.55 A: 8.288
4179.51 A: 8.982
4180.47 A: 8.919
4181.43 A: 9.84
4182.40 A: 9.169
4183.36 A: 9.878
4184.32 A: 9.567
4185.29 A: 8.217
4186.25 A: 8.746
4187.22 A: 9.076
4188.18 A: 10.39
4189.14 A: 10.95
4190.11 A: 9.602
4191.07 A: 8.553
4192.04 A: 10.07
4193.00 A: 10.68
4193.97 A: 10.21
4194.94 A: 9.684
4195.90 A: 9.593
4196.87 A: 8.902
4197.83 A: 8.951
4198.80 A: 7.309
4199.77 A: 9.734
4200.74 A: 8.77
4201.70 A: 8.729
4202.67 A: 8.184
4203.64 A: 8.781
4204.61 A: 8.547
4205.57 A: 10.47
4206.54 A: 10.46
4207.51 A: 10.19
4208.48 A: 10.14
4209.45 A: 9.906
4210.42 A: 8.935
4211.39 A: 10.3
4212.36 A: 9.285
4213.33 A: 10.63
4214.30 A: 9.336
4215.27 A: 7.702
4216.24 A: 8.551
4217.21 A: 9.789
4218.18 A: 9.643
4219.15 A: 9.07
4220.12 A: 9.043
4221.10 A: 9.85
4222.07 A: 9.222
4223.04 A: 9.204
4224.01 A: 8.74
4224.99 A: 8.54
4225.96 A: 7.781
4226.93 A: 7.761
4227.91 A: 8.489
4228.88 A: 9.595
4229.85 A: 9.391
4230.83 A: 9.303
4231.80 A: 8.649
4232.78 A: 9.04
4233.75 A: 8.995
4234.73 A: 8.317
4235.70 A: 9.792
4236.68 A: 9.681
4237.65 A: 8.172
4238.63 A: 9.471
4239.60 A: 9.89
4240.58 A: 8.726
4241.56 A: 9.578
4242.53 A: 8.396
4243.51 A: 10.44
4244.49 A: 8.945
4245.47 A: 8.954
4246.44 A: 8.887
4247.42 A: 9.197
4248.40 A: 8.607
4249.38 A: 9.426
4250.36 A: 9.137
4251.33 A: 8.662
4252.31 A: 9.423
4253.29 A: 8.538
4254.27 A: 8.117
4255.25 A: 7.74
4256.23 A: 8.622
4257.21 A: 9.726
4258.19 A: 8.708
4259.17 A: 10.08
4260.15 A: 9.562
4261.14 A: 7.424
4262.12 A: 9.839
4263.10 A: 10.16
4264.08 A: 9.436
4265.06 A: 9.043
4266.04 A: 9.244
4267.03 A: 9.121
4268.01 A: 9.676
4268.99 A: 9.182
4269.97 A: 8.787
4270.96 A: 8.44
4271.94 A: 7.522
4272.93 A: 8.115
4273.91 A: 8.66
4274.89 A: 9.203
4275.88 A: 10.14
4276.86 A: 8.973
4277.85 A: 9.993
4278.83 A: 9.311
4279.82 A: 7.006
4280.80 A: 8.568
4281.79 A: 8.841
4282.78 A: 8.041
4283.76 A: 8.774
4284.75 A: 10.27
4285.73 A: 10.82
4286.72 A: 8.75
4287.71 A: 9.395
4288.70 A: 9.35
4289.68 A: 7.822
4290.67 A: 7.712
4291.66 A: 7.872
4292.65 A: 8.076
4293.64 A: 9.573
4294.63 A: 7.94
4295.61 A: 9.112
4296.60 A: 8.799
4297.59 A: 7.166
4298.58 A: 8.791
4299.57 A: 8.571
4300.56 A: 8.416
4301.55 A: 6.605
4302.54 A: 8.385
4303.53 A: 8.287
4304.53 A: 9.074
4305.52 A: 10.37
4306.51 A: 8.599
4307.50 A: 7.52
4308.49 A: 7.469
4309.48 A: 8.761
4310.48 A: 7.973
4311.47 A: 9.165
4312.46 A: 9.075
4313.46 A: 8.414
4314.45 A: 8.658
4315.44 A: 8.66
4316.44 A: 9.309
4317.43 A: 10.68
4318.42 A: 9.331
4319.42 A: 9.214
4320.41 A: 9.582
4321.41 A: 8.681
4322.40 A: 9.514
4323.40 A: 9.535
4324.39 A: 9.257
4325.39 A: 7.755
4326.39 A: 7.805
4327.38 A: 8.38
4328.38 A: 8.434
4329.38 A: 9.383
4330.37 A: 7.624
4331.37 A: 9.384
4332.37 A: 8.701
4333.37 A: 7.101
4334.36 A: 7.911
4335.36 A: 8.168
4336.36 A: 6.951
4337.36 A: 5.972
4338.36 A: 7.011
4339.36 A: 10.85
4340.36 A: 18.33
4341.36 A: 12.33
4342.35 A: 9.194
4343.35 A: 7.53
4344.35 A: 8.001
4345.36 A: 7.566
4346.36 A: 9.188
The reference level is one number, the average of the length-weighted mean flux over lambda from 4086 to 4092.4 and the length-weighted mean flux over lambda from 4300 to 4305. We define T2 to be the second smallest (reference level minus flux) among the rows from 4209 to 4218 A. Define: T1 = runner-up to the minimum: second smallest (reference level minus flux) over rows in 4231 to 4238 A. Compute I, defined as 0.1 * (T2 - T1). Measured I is -0.06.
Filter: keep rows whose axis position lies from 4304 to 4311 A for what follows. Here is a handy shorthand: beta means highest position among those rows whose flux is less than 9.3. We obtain 4310.48 A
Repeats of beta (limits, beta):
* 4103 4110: 4109.84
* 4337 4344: 4343.35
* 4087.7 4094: 4091.90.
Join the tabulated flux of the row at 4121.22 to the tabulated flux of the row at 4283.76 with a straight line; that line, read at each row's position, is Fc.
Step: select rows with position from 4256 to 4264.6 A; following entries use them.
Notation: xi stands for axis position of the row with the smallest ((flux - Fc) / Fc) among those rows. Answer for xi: 4261.14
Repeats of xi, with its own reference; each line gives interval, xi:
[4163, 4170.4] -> 4168.94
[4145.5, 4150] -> 4148.83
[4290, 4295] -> 4290.67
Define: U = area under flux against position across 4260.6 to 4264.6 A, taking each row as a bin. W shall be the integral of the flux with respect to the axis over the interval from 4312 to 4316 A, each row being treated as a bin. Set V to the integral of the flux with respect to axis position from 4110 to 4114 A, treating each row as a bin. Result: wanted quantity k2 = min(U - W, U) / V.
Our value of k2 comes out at 0.06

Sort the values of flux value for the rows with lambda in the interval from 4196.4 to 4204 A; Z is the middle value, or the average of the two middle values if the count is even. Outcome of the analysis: 8.8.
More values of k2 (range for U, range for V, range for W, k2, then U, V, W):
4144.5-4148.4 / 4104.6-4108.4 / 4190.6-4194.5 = -0.01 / 38.3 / 29.3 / 38.5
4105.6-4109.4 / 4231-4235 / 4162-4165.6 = -0.12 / 31.7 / 35.3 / 36.1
